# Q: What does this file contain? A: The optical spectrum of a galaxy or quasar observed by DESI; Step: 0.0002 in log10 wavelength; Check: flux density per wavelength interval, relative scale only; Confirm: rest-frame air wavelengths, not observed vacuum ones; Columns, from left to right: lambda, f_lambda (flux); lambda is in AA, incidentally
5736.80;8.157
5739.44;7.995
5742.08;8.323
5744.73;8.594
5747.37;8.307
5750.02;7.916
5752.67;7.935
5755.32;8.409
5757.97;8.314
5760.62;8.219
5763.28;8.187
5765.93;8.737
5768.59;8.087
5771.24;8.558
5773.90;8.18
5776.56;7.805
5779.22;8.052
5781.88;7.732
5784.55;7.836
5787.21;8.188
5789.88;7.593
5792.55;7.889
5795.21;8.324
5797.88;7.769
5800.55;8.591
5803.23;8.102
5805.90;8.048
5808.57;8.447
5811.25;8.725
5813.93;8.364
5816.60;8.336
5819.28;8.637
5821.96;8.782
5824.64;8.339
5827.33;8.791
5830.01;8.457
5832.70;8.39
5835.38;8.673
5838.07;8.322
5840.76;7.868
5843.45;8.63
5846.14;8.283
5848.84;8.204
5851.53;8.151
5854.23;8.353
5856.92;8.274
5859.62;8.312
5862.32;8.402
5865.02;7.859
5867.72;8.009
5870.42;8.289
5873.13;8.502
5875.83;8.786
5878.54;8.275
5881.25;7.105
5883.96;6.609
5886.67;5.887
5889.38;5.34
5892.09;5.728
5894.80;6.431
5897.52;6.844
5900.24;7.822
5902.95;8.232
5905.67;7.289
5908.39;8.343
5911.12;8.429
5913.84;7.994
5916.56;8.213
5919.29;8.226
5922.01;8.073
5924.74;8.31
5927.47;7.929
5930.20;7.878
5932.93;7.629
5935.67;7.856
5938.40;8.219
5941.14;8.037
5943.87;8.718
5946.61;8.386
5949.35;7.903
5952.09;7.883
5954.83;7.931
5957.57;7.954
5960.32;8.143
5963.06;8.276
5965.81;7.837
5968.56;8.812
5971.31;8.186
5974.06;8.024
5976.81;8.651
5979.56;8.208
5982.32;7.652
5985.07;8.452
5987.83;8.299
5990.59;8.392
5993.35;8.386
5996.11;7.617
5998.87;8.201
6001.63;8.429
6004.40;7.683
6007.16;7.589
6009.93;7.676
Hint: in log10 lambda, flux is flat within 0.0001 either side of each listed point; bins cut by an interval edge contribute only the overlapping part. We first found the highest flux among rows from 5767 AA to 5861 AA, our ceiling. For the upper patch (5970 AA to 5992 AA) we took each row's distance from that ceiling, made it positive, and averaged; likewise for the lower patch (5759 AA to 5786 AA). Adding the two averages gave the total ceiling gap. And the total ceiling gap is 1.21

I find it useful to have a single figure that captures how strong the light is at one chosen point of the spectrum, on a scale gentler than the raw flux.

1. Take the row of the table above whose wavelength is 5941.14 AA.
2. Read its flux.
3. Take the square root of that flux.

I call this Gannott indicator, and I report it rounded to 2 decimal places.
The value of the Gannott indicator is 2.83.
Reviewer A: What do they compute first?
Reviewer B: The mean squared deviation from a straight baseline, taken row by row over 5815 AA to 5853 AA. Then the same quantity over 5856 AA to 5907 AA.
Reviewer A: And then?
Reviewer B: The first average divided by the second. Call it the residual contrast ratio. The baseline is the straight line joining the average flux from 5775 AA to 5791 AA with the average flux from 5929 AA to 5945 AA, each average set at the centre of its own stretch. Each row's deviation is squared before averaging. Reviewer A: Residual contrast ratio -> 0.2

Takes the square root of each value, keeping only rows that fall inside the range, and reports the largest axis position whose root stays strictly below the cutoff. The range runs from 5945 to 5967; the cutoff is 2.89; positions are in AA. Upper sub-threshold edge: 5965.81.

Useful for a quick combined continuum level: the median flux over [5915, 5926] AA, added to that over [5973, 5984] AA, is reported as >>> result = 16.3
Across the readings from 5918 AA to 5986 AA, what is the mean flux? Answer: 8.13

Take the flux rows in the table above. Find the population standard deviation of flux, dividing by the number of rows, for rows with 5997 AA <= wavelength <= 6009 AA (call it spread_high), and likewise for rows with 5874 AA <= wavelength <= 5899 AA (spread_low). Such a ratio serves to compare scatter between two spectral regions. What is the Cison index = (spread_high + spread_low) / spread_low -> 1.3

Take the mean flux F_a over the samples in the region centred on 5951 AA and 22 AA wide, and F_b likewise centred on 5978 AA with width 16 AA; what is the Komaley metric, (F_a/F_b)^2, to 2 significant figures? 0.98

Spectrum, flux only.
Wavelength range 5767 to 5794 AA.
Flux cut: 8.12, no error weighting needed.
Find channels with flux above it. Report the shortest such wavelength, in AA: 5771.24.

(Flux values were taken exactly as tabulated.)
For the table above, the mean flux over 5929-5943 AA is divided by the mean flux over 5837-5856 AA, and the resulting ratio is 0.96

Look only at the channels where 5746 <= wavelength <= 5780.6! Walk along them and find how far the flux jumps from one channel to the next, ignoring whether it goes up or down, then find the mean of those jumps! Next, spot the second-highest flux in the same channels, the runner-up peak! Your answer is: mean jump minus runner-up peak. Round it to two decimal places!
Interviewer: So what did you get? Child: -8.24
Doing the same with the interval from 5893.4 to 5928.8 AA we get -7.90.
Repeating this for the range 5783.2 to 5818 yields -8.20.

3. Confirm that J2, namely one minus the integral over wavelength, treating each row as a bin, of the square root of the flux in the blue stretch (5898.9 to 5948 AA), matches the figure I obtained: -139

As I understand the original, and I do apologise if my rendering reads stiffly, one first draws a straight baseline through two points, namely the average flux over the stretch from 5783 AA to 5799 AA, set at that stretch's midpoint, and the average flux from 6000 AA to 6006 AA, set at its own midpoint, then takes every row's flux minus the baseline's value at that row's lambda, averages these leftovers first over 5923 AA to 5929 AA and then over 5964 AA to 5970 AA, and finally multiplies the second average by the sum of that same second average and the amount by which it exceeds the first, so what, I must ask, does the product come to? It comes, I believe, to 0.14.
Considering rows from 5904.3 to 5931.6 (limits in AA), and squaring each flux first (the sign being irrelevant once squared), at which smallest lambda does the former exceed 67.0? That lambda 5908.39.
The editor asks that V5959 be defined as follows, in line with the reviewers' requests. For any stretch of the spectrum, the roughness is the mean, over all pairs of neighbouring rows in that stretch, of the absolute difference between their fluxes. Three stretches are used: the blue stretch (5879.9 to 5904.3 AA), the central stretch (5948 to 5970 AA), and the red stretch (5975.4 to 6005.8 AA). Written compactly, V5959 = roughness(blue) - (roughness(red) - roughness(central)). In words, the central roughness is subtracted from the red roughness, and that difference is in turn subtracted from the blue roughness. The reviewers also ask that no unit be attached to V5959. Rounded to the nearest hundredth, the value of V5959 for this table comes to 0.41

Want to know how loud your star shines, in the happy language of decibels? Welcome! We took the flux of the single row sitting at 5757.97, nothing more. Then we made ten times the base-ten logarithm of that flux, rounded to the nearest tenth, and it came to 9.2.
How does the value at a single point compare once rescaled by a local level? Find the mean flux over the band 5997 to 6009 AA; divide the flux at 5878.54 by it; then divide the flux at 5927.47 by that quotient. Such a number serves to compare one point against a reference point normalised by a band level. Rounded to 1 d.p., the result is 7.6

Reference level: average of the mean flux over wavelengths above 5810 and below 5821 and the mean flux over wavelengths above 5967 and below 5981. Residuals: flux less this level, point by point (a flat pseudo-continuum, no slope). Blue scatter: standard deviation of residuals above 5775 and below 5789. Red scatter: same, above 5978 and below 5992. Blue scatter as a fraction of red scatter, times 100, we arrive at 59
